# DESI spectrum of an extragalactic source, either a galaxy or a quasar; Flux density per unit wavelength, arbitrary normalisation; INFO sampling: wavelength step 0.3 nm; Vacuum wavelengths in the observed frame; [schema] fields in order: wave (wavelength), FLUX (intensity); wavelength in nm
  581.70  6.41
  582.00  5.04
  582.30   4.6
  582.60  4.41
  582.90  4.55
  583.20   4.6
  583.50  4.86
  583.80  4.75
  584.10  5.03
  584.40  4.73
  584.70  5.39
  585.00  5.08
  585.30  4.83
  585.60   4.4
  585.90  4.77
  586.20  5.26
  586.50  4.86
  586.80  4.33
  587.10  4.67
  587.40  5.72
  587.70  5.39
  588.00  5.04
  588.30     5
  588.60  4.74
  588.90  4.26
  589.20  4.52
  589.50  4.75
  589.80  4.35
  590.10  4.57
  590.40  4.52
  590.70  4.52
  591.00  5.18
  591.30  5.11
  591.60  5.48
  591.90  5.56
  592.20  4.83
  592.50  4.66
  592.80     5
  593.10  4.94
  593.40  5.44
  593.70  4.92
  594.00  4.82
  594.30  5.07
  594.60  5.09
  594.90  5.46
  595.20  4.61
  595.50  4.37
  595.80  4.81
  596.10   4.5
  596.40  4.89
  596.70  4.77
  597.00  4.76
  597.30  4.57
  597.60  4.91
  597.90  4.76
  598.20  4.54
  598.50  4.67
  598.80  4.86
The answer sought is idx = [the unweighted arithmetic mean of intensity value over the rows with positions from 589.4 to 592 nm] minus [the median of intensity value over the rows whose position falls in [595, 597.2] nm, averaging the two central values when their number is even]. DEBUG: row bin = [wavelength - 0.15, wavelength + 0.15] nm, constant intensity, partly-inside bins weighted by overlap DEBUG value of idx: 0.1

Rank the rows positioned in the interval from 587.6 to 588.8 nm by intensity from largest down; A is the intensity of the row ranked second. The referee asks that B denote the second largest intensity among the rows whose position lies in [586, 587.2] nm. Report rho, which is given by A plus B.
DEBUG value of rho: 9.9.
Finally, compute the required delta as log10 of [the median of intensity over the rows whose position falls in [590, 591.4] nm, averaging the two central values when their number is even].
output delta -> 0.660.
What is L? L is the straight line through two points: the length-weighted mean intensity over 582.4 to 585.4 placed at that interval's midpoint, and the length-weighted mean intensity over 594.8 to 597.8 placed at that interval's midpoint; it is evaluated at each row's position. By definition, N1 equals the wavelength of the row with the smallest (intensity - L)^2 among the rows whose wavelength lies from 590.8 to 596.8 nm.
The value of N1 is 596.70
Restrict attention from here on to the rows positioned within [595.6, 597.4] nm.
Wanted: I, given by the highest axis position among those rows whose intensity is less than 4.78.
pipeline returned 597.30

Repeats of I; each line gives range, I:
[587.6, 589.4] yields 589.20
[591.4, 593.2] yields 592.50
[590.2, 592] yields 590.70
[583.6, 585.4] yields 584.40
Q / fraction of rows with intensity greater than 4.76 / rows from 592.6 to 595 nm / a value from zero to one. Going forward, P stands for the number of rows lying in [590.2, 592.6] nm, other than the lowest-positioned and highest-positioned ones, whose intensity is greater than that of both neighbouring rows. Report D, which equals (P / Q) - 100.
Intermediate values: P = 2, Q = 1.0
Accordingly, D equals -98.0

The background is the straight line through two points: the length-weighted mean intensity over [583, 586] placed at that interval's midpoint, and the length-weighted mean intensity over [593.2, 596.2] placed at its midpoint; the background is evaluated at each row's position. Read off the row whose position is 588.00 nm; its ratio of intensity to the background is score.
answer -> 1.04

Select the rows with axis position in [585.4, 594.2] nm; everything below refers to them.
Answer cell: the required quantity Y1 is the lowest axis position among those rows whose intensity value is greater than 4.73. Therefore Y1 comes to 585.90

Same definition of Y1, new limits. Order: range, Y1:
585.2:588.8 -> 585.30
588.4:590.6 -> 588.60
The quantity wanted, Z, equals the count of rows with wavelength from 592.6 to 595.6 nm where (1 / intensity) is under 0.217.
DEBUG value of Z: 9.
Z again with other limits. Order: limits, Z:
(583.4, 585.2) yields 6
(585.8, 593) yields 17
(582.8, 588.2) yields 14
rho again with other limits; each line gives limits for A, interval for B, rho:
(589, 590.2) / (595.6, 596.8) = 9.4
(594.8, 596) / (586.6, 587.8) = 10.2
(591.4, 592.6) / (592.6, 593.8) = 10.5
